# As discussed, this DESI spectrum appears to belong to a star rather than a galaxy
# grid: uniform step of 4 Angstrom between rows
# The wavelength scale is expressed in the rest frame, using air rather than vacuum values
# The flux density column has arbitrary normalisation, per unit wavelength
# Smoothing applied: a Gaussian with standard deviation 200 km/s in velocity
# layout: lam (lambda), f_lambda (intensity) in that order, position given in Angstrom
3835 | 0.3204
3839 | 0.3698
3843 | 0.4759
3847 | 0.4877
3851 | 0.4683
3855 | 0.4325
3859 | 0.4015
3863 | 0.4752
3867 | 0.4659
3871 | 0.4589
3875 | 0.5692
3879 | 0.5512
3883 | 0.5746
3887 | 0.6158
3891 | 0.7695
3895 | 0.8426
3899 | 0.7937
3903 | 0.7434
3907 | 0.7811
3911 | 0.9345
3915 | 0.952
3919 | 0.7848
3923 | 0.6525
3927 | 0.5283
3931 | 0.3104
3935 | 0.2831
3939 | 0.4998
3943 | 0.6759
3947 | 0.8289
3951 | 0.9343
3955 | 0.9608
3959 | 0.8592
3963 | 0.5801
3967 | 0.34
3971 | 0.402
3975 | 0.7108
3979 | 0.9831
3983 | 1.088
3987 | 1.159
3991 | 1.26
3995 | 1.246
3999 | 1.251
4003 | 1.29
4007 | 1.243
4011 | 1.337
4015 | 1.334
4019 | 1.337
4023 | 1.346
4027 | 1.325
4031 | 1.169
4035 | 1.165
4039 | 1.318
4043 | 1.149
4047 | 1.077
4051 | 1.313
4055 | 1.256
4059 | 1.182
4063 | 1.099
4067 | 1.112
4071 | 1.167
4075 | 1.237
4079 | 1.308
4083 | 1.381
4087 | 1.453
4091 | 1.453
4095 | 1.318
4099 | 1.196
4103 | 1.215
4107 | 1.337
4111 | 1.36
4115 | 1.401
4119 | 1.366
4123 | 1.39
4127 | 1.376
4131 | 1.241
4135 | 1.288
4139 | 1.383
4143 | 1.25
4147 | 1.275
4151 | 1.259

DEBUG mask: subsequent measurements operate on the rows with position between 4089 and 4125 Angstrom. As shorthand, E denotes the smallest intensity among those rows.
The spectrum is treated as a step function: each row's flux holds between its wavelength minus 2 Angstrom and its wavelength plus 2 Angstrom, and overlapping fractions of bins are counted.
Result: 1.196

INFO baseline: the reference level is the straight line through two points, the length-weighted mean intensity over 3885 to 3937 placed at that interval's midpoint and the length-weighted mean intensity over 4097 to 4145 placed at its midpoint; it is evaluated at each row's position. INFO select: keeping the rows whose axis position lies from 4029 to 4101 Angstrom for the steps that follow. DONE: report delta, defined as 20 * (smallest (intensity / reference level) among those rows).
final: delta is 19.1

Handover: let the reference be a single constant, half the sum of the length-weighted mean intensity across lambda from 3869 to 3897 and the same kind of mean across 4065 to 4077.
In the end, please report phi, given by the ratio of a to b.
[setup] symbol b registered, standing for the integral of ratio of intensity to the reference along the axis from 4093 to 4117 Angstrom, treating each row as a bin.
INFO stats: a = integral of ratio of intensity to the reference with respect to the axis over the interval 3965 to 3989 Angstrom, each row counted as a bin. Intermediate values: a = 20.8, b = 35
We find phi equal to 0.6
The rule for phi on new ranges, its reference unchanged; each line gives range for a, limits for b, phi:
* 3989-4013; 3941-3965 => 1.6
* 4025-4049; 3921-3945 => 2.4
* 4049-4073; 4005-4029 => 0.9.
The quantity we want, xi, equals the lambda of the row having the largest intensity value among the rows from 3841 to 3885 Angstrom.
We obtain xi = 3883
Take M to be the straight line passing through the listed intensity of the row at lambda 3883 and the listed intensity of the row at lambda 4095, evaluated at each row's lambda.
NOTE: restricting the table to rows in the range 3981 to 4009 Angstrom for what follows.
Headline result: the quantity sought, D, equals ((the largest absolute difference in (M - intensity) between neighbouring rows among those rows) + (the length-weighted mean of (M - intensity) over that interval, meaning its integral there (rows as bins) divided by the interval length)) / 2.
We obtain -0.08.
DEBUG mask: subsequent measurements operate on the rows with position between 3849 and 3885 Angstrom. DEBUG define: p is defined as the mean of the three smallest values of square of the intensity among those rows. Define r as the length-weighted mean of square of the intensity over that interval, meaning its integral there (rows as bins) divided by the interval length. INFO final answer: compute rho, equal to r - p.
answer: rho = 0.06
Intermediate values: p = 0.2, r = 0.2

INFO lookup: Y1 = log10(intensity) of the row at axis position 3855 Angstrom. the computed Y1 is -0.36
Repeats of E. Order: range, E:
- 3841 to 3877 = 0.4015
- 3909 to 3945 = 0.2831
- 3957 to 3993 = 0.34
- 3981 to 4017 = 1.088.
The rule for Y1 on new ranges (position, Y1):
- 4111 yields 0.13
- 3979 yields -0.01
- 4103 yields 0.08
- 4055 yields 0.10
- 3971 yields -0.40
